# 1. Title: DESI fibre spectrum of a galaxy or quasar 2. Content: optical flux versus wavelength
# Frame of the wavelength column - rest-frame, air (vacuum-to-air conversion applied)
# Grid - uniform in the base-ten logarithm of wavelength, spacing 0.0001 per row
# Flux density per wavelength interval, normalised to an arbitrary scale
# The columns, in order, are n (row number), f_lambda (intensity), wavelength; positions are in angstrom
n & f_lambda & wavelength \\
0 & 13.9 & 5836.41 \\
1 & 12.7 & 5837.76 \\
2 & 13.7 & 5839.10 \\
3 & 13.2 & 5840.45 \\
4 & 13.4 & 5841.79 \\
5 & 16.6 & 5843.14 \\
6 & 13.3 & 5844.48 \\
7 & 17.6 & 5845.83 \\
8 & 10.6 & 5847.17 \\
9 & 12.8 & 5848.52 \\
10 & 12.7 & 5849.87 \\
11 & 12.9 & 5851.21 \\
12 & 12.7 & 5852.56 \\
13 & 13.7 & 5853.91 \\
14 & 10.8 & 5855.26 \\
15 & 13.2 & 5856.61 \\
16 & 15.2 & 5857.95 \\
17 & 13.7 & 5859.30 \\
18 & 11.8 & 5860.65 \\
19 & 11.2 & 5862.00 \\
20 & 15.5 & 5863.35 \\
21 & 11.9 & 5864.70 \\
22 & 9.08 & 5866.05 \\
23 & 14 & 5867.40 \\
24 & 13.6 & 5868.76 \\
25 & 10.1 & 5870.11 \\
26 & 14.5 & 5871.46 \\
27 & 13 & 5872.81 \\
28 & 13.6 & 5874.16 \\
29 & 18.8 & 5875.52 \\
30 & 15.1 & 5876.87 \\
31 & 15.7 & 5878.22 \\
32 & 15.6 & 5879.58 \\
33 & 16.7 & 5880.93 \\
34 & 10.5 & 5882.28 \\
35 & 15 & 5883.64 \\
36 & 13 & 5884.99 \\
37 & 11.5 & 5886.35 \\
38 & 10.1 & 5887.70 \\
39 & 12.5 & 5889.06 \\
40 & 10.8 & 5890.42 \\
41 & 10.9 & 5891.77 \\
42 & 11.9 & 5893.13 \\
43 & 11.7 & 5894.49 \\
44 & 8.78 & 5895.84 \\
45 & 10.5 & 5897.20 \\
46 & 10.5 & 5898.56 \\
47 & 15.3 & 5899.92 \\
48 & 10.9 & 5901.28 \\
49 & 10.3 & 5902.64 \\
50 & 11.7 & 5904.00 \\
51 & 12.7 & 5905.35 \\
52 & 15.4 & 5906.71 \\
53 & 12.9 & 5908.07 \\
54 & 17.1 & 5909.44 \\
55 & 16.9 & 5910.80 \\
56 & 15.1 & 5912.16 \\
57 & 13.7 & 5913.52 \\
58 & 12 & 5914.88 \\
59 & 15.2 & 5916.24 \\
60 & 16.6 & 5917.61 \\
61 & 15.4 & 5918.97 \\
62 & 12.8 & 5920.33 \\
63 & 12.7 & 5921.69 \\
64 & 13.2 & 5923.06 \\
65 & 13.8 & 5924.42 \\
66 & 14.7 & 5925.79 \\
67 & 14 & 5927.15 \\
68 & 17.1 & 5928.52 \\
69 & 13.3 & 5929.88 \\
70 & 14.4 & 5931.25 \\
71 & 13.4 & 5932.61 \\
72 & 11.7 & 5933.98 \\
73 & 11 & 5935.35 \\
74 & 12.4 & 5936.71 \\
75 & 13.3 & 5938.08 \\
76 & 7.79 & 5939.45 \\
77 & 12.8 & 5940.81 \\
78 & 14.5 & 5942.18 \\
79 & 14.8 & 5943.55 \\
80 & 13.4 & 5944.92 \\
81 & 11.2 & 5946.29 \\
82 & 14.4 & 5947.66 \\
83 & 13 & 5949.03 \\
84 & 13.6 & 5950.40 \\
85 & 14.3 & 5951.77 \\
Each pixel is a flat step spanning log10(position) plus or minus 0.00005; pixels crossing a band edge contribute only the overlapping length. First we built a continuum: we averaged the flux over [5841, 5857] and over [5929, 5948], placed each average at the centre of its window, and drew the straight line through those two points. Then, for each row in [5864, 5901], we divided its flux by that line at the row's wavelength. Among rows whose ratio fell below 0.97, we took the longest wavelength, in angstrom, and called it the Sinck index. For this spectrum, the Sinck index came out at 5898.56 angstrom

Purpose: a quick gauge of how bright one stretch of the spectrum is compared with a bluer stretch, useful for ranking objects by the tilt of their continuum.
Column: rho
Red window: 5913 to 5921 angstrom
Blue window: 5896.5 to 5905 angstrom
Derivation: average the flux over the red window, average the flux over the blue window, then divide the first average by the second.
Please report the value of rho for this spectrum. 1.24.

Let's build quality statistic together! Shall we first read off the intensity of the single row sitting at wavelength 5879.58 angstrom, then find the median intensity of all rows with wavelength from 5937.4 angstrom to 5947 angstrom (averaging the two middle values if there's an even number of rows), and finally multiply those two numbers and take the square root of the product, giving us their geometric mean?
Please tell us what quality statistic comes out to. 14.4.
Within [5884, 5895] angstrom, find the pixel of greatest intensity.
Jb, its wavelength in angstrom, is 5884.99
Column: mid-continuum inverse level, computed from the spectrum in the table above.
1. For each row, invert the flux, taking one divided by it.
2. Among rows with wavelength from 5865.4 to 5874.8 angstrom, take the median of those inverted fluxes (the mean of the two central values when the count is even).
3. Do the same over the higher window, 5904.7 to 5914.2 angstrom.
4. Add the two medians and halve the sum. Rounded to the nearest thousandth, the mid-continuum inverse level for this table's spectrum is 0.070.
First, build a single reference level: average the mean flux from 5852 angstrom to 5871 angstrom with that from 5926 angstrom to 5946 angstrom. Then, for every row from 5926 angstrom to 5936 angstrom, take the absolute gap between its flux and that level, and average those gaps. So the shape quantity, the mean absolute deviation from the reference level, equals 1.56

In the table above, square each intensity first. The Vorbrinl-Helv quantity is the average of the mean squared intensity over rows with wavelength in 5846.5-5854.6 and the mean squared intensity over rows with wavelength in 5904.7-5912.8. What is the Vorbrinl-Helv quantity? 194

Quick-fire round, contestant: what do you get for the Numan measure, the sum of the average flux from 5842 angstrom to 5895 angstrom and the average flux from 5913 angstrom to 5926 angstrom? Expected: 27.2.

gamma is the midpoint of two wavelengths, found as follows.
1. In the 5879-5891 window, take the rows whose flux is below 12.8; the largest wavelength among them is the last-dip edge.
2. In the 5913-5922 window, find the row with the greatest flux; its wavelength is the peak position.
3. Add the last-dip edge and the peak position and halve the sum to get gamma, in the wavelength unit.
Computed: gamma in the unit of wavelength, 5904.0 angstrom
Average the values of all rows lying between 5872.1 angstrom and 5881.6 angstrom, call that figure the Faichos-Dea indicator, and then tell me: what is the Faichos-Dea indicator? 15.5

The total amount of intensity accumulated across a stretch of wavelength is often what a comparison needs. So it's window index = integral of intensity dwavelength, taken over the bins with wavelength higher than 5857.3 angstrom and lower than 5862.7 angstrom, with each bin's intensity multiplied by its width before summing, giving 70.0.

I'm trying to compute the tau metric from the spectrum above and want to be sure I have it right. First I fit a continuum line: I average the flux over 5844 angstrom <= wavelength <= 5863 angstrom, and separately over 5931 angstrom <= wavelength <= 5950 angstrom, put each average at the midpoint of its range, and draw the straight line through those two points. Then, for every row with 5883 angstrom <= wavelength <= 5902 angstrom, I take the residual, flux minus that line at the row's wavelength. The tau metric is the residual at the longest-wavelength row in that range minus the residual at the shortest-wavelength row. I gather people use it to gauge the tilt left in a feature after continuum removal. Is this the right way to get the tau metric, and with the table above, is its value -4.0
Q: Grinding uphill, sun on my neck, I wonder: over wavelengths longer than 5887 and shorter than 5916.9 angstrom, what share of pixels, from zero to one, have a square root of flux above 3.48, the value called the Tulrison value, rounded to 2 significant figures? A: 0.45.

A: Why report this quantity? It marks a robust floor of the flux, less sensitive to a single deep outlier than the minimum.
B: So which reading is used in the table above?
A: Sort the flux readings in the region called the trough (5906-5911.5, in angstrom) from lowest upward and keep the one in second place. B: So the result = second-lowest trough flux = 15.4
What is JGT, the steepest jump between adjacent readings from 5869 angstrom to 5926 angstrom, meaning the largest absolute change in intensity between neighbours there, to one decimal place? 6.2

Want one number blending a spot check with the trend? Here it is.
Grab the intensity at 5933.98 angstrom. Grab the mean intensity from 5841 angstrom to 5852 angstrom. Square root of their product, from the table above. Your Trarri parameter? 12.7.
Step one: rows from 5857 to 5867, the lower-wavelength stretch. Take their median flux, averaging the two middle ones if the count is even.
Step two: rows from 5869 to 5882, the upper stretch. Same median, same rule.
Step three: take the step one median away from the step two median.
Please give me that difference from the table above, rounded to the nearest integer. 3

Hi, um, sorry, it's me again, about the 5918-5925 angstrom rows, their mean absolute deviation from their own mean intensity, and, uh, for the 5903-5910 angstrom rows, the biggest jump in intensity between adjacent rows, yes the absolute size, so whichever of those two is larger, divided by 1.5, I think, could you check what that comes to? 2.80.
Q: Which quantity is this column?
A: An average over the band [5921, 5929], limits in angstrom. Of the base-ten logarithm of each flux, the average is 1.15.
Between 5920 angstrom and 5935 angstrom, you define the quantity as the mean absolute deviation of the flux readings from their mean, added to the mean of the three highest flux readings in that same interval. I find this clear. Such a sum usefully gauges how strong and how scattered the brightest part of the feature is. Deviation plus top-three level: 16.4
